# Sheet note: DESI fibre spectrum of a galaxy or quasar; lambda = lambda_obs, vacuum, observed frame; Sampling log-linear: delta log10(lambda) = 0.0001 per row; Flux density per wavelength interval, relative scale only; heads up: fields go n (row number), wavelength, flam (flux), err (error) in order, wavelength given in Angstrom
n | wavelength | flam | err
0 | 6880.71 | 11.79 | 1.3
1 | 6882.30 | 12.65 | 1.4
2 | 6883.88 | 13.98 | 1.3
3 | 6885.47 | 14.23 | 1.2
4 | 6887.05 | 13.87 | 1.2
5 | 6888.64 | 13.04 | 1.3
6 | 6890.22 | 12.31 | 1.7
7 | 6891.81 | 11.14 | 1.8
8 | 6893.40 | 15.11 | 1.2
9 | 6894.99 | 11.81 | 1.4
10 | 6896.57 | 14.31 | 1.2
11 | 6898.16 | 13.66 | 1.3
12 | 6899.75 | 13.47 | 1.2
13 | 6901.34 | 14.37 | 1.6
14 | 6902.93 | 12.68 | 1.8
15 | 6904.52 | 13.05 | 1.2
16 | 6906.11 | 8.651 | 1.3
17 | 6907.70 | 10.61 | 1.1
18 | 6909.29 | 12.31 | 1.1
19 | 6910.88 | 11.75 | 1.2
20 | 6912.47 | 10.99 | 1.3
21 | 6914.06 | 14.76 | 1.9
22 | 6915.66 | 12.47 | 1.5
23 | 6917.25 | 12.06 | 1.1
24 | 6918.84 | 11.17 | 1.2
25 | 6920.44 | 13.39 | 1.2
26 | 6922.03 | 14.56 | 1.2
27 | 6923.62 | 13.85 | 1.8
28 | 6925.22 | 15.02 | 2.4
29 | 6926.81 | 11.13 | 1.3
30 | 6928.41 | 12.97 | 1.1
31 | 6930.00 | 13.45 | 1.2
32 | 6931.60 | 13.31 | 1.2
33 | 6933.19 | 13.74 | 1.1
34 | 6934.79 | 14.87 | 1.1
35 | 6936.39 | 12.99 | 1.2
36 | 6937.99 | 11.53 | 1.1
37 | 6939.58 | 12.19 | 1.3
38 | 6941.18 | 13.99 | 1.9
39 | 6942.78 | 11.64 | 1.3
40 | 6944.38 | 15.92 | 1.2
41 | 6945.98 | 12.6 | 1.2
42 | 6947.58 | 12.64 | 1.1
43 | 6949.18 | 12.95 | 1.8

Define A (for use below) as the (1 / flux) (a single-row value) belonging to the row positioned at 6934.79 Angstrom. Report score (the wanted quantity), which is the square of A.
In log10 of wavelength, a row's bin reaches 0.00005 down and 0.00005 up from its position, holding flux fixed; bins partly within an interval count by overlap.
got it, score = 0.0045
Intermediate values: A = 0.067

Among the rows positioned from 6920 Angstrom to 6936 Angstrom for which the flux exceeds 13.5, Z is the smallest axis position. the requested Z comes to 6922.03 Angstrom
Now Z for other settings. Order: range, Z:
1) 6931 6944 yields 6933.19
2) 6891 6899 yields 6893.40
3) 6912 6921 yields 6914.06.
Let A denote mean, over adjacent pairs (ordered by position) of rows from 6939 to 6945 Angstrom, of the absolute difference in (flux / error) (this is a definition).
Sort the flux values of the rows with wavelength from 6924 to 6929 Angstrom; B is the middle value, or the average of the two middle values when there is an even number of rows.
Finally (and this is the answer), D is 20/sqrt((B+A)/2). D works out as 7.16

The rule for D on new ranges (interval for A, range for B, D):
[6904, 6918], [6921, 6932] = 7.21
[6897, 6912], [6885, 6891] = 7.11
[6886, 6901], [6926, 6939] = 7.11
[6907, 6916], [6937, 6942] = 7.76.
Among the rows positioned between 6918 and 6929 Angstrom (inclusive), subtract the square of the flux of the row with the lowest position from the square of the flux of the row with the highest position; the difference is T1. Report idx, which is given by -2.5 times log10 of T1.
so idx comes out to -4.1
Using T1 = 43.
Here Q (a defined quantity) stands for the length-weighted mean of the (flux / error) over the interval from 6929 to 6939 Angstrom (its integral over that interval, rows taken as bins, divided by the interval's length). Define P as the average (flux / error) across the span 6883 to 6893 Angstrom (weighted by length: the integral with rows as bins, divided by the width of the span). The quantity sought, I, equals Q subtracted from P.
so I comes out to -1.8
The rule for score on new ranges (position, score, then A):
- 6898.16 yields 0.0054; 0.073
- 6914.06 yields 0.0046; 0.068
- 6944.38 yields 0.0039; 0.063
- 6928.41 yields 0.0059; 0.077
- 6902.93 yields 0.0062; 0.079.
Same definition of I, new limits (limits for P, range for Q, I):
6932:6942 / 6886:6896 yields 1.2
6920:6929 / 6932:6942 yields -1.2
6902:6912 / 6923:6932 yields -0.2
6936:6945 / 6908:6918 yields 0.5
